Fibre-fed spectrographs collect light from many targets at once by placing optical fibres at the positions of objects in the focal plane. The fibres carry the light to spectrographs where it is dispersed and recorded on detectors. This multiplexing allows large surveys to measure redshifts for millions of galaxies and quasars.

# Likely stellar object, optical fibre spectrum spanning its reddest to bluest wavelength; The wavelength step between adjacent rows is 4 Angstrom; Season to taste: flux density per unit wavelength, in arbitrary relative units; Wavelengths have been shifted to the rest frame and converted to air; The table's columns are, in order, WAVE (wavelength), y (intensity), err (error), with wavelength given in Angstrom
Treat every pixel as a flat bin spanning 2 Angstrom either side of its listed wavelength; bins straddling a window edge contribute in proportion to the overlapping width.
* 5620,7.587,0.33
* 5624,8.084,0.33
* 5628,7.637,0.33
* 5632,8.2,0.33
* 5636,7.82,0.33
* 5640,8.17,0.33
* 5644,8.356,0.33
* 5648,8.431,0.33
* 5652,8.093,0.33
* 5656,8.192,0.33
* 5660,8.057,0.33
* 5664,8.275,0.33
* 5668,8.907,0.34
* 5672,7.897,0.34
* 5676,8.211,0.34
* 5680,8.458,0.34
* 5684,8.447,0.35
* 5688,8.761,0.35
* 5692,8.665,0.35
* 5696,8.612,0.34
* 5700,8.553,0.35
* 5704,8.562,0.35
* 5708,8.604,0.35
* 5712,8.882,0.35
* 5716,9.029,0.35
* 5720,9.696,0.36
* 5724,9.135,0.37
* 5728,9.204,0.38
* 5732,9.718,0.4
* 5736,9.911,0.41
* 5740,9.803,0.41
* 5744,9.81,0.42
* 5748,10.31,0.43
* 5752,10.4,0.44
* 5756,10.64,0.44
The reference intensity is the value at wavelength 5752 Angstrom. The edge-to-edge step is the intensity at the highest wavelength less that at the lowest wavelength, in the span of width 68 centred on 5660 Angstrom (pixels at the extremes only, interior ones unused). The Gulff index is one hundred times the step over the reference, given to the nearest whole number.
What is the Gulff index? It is 10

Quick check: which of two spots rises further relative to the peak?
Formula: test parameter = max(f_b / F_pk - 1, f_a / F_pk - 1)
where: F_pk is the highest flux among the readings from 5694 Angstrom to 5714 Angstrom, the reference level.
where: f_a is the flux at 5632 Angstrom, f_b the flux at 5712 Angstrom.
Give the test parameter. 0.00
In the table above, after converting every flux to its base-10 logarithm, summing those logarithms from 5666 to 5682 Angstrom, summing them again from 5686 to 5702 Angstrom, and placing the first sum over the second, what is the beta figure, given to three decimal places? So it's 0.984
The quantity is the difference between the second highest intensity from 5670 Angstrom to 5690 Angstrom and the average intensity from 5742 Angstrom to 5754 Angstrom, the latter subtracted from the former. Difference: -1.7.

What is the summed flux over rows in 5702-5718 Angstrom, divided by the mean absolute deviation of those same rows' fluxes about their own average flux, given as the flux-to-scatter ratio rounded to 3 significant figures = 188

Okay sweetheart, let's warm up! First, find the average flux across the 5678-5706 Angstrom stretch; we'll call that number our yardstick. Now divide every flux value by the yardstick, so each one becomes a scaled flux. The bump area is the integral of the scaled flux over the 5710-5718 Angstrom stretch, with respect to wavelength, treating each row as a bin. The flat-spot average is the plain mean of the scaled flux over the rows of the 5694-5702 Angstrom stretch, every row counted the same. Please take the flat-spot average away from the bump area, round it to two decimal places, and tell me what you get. 7.35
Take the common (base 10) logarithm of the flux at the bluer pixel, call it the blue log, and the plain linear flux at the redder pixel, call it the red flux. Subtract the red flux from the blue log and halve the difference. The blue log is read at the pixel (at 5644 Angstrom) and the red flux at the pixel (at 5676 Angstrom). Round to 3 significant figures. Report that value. -3.64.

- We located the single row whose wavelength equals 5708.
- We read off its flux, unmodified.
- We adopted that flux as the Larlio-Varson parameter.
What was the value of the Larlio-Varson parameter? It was 8.604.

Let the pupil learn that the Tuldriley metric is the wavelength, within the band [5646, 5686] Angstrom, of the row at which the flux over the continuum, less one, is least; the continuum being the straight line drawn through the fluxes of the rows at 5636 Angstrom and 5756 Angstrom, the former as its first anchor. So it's 5672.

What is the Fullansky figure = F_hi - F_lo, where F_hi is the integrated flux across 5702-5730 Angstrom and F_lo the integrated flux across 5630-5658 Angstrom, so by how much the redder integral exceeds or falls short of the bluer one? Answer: 23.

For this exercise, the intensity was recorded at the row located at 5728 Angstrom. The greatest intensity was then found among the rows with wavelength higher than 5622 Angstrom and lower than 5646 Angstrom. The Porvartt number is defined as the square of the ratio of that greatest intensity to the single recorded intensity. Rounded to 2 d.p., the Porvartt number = 0.82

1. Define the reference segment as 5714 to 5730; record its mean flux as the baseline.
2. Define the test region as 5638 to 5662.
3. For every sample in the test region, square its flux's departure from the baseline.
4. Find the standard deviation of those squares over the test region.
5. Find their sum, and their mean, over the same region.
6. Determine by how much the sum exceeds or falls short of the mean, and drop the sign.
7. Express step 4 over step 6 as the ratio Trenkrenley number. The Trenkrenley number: 0.05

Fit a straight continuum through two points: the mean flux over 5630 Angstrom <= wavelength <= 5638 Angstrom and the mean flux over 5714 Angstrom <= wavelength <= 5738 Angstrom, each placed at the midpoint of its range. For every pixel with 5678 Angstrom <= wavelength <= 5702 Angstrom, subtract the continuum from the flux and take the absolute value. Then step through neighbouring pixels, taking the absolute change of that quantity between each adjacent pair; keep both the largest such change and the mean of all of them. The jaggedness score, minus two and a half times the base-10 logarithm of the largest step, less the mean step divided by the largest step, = 0.93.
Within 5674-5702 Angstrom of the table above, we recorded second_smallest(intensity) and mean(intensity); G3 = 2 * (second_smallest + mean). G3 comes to 34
